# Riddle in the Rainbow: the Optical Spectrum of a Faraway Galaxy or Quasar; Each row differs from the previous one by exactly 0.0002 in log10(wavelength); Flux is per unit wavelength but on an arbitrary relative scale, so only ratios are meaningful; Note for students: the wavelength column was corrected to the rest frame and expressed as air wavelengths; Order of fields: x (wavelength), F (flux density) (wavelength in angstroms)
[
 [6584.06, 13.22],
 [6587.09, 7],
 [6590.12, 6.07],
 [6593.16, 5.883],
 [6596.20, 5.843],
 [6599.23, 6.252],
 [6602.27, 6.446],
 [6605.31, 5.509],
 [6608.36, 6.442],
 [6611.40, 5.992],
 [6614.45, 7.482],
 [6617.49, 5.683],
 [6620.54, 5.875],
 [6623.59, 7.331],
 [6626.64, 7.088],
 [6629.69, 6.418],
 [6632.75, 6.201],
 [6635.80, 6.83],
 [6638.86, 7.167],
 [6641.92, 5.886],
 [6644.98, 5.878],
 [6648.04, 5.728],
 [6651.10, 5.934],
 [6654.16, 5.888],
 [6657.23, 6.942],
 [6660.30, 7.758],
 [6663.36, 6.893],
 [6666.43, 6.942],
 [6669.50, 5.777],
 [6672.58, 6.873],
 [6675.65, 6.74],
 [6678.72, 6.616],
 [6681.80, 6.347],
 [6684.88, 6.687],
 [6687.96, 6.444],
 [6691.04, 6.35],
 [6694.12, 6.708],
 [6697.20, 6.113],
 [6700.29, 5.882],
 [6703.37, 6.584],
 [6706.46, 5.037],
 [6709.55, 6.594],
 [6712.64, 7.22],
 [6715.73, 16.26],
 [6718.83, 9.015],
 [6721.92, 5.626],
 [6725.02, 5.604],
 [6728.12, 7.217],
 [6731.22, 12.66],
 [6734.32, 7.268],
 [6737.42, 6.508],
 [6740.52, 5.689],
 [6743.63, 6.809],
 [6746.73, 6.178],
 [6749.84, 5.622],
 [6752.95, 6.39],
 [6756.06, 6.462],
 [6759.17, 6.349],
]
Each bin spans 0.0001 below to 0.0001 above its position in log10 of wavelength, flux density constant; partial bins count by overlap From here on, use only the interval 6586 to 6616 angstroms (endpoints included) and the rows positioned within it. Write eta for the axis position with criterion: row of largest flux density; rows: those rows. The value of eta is 6614.45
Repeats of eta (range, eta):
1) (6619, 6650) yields 6623.59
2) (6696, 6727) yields 6715.73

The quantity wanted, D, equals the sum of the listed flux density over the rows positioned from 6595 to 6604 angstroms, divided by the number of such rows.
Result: 6.2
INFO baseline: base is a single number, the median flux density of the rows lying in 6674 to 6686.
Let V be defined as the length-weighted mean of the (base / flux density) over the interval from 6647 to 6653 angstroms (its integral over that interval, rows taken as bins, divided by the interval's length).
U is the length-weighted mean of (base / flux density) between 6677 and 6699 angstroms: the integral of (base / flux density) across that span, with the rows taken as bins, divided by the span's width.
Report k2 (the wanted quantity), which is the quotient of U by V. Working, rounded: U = 1.03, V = 1.14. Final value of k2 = 0.90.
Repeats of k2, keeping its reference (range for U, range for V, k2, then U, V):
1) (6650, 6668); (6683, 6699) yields 0.96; 1.00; 1.03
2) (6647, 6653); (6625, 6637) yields 1.13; 1.14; 1.01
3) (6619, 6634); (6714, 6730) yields 1.15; 1.02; 0.88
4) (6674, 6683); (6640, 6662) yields 0.95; 1.01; 1.07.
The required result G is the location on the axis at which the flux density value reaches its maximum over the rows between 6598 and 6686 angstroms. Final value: 6660.30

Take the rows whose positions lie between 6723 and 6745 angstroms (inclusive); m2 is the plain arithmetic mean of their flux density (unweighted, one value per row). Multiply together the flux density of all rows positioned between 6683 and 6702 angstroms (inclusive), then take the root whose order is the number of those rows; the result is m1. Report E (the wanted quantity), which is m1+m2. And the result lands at 13.8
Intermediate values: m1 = 6.4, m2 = 7.39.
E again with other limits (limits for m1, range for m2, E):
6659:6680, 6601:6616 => 13.2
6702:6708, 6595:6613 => 11.8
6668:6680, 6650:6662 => 13.1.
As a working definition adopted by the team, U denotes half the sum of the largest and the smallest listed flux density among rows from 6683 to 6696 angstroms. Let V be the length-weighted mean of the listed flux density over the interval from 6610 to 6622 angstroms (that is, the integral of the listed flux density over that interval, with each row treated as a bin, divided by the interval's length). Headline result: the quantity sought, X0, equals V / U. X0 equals 0.96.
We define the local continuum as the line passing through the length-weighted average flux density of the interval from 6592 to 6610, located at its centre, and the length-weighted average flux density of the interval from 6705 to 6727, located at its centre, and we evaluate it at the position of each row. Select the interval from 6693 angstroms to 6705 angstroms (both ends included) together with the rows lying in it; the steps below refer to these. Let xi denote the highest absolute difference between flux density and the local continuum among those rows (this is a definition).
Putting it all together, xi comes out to 1.8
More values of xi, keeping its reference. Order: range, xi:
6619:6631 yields 0.9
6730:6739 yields 4.5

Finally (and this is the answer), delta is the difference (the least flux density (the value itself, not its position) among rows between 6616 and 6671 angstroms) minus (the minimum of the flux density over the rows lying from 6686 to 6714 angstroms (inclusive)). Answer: 0.6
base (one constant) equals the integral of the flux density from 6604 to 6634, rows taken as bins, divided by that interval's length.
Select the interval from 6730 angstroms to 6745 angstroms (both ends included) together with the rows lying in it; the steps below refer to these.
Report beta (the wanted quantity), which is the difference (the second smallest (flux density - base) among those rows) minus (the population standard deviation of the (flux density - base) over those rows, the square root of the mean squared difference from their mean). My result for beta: -2.4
